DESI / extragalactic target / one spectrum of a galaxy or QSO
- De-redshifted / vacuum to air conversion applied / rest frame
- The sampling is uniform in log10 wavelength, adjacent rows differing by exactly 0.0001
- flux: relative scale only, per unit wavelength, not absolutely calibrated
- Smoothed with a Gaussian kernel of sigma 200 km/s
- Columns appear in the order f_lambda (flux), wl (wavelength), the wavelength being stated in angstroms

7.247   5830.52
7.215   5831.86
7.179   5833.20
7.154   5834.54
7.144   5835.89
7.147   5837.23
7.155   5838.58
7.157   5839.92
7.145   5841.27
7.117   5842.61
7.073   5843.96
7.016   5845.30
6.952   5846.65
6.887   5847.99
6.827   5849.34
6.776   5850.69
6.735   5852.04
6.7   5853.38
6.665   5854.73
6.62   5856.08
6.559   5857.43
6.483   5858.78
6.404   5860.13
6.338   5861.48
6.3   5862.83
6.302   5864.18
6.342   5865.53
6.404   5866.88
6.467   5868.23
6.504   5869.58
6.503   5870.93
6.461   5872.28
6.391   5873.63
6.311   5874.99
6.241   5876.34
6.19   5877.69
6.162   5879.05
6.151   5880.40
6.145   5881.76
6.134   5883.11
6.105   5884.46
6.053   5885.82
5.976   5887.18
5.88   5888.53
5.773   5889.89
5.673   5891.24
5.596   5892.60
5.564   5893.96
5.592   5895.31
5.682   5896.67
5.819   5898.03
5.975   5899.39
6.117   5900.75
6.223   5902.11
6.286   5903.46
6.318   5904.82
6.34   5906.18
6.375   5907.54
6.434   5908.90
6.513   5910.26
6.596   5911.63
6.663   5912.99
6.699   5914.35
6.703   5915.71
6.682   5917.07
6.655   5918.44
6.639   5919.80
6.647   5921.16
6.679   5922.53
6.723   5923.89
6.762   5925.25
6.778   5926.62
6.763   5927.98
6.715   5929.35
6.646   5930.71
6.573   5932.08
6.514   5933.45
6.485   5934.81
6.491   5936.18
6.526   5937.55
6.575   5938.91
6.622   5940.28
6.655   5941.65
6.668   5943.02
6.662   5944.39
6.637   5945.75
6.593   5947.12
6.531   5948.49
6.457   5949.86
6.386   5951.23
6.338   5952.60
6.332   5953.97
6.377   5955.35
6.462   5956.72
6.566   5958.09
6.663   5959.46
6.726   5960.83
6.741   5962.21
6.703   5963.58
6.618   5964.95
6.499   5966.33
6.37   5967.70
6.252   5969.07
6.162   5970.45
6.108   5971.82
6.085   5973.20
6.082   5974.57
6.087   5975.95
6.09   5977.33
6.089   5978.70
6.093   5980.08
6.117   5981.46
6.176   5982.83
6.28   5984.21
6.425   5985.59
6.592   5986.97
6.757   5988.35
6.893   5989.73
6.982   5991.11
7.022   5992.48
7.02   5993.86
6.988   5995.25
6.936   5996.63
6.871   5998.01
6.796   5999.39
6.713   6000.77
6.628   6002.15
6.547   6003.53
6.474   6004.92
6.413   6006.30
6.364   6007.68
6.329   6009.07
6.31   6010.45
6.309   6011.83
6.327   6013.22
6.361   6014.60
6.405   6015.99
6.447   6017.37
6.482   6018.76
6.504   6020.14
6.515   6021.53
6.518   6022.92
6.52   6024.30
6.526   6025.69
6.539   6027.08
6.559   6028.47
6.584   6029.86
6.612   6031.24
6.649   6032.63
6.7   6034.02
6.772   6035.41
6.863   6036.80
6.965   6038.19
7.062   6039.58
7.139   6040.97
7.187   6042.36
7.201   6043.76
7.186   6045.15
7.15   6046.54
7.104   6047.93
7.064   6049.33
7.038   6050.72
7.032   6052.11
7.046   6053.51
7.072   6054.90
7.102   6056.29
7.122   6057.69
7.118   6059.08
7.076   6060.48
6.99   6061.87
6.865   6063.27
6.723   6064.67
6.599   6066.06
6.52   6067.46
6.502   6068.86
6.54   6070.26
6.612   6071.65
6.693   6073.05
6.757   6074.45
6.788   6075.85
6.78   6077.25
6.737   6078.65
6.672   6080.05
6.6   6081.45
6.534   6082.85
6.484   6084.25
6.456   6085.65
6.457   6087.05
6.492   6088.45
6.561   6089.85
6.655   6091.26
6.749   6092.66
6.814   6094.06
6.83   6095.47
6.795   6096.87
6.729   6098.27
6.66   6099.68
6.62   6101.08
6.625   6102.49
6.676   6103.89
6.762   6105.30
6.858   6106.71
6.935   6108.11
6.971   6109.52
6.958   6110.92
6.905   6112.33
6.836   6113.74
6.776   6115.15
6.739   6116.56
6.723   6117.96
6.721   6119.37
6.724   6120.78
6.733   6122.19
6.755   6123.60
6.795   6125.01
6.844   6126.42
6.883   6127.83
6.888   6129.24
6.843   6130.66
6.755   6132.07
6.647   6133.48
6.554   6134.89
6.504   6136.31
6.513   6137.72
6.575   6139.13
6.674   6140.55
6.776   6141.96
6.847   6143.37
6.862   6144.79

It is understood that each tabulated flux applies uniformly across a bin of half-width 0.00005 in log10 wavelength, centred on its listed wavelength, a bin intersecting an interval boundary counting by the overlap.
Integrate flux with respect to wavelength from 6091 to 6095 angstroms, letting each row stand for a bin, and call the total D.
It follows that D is 27.0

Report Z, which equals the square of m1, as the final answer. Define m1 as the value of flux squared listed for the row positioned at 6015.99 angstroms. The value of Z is 1683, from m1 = 41.0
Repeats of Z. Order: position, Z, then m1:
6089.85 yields 1853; 43.0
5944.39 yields 1970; 44.4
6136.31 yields 1789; 42.3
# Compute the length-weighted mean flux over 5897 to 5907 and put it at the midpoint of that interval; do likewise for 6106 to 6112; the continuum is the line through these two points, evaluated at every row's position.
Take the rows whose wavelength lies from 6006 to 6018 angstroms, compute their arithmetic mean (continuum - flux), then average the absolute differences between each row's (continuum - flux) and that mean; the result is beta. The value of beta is 0.04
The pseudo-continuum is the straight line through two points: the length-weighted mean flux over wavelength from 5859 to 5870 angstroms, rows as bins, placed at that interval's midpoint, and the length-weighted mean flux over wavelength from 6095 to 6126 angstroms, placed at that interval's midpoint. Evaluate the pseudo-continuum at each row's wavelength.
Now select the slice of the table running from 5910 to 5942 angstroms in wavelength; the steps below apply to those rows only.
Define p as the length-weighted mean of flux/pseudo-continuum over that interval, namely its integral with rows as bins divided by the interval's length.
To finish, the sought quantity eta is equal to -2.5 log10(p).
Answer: -0.03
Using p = 1.02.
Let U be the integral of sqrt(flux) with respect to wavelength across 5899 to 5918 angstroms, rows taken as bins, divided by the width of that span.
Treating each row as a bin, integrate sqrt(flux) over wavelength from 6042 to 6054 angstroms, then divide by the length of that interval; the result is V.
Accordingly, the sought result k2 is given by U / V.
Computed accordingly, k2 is 0.95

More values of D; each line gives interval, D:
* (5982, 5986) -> 25.1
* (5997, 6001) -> 27.3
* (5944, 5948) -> 26.5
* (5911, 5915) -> 26.6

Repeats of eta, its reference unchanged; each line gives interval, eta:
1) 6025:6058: -0.04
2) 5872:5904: 0.07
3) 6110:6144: 0.01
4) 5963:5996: 0.02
